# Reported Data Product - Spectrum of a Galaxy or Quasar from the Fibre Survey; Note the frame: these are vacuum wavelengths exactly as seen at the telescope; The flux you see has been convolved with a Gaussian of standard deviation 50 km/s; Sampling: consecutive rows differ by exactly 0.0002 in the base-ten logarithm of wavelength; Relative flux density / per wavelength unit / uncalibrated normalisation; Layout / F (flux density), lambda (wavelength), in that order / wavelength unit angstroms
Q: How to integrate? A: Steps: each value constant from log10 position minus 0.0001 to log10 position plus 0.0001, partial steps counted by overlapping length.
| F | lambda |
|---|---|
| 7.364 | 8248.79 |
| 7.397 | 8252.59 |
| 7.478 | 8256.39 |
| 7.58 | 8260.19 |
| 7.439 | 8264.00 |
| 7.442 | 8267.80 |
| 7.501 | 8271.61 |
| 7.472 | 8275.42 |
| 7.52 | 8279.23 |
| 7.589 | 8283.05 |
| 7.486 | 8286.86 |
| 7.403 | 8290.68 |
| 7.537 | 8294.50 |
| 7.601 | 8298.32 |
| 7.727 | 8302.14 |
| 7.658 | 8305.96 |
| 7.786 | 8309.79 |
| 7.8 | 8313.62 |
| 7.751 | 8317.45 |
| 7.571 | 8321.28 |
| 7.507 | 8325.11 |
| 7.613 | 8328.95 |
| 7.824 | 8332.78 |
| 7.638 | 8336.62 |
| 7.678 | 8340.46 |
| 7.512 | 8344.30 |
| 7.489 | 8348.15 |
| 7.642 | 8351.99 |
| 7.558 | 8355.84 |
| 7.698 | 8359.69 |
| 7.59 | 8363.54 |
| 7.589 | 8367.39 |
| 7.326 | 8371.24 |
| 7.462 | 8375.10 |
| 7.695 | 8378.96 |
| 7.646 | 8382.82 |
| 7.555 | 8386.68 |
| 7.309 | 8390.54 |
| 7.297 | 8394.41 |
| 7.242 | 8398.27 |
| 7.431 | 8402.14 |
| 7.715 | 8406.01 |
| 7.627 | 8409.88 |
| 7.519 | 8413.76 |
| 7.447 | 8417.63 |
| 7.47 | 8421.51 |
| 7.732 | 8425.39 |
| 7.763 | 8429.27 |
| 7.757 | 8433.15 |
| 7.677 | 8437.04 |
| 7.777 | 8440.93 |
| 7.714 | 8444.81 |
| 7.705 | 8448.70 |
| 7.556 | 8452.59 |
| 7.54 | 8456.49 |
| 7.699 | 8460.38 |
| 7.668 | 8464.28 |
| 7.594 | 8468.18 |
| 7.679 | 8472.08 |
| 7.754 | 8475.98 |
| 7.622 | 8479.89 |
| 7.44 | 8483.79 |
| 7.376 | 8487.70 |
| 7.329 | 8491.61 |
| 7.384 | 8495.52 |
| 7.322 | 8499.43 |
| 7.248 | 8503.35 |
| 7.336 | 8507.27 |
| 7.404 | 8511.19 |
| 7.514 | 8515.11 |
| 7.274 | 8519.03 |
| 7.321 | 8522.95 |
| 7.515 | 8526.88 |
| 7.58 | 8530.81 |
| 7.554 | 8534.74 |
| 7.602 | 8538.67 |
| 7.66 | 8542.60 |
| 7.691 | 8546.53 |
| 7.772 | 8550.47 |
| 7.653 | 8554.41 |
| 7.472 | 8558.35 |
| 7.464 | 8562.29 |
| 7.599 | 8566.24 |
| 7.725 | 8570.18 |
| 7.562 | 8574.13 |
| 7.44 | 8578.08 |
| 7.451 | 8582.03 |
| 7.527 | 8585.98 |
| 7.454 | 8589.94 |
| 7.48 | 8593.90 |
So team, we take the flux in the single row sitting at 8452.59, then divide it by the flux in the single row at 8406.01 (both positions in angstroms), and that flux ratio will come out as 0.98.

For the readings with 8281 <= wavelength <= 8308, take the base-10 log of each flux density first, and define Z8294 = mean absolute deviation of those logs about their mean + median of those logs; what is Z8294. 0.885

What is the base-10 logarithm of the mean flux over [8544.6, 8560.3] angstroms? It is 0.883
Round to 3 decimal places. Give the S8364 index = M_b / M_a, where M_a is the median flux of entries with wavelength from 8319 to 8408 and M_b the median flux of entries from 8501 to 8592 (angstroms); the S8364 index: 0.993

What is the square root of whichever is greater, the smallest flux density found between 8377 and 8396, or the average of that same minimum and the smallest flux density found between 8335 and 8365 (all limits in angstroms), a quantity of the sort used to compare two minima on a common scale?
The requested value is 2.72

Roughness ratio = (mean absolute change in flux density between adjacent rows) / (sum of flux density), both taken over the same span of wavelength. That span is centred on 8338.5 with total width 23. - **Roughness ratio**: 0.0027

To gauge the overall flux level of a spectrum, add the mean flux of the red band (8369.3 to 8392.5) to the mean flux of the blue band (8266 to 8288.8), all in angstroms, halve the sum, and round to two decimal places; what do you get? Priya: 7.50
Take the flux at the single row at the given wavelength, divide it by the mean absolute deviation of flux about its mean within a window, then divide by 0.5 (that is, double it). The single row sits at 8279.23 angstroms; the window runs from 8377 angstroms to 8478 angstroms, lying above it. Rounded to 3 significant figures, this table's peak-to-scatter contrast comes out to 120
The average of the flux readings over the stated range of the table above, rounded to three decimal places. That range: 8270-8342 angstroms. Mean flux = 7.614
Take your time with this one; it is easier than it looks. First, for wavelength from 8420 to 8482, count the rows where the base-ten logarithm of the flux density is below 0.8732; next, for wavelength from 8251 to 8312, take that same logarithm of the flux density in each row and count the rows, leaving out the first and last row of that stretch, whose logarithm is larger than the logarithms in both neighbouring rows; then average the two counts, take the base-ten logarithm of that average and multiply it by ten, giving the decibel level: 3.0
